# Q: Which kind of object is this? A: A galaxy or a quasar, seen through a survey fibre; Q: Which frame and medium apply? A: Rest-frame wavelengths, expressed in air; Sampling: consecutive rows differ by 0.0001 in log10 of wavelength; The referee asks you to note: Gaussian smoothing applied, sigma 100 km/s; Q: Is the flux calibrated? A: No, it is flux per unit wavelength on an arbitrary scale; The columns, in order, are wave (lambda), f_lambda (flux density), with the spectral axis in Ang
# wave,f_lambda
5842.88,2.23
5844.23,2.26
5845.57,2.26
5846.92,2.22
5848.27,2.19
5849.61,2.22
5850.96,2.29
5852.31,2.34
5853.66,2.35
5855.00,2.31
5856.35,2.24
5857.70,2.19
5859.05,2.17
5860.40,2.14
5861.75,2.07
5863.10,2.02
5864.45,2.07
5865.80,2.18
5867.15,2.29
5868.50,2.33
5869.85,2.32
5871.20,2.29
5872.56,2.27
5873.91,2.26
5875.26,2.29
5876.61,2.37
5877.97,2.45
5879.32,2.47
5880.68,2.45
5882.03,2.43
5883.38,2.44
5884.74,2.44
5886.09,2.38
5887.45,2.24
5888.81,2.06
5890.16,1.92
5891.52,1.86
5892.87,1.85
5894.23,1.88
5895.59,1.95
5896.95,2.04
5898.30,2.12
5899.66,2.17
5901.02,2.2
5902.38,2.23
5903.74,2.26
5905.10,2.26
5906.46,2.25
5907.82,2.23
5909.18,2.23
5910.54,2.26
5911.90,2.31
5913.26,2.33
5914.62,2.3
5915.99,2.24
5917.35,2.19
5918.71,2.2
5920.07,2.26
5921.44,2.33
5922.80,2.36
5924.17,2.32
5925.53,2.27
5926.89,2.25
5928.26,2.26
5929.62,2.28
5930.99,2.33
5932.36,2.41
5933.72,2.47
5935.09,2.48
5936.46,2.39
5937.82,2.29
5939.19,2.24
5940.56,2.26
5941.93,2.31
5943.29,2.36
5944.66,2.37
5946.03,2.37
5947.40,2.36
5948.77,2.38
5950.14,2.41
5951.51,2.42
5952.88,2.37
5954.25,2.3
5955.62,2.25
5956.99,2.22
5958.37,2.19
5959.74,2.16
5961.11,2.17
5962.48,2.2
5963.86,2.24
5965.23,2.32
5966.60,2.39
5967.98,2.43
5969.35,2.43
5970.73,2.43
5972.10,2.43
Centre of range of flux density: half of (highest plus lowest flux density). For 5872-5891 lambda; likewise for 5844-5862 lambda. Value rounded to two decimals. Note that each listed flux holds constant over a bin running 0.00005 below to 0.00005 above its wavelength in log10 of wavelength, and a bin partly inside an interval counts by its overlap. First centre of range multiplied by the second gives 4.85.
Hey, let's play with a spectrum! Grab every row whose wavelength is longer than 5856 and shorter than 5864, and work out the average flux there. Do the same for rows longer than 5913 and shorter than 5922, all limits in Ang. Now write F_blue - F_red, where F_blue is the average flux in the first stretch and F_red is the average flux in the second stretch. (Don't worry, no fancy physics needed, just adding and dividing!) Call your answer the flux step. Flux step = -0.13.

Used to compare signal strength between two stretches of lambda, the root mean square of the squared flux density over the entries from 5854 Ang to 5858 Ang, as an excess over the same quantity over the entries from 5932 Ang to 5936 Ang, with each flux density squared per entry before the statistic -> -1.0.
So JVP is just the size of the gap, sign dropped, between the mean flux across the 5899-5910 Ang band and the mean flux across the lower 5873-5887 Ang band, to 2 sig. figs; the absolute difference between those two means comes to 0.17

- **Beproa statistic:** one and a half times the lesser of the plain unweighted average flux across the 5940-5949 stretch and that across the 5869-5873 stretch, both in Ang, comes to 3.44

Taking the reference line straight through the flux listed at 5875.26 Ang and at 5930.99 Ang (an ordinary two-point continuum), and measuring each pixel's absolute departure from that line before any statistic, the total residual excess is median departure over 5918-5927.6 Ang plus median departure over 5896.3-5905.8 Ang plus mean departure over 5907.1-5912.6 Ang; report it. 0.22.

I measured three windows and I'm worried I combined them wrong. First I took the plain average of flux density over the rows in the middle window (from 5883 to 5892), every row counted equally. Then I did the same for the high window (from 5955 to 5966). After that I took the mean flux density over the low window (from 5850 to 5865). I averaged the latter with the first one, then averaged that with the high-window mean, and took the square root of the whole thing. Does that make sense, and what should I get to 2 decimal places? 1.49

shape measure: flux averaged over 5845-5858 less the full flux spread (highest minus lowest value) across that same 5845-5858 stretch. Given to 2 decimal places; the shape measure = 2.10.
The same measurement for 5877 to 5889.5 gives 1.96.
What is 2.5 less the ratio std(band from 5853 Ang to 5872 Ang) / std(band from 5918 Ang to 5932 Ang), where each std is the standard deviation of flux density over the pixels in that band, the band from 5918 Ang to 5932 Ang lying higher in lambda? 0.2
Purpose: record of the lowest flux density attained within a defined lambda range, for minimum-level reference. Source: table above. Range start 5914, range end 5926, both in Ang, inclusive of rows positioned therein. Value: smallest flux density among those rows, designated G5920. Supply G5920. 2.19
